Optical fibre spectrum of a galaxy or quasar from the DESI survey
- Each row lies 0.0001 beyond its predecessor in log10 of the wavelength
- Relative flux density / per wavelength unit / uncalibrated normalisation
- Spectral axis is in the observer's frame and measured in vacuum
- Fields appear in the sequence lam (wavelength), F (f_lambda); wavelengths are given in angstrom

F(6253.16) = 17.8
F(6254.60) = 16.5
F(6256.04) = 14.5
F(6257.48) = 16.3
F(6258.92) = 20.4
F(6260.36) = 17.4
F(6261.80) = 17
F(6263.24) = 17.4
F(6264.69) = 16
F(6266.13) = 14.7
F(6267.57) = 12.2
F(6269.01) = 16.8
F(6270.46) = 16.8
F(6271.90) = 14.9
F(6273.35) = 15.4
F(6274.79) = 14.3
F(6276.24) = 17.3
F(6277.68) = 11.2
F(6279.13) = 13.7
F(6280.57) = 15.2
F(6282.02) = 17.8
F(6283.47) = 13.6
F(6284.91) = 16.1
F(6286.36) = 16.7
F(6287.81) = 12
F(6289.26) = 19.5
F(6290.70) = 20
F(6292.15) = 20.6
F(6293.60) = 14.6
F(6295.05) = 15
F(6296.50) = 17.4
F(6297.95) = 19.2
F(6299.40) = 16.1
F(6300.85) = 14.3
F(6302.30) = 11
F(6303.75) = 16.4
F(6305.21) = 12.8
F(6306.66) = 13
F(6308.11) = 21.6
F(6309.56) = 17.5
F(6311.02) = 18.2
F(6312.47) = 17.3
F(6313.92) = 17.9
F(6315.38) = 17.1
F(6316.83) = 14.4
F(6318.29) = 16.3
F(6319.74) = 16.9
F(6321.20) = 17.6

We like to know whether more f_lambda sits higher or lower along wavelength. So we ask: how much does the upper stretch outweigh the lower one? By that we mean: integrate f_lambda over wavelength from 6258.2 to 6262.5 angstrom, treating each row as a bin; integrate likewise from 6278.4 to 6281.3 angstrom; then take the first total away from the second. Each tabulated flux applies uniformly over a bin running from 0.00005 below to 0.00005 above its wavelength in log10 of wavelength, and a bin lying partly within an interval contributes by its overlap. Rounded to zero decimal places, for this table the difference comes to -37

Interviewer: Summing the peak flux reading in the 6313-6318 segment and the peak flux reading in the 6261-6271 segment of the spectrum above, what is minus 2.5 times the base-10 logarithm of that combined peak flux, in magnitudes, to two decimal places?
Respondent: -3.87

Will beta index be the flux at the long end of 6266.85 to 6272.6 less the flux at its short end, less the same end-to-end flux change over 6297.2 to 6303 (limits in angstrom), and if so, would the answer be 11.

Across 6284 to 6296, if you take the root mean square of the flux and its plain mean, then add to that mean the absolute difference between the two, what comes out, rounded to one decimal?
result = 17.0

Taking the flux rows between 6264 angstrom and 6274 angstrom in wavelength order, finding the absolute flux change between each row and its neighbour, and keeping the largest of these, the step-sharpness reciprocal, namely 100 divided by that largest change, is 22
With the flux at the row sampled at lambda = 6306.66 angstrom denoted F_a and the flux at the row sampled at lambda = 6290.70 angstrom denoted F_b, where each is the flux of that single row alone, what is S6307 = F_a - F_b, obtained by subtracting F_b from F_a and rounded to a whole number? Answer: -7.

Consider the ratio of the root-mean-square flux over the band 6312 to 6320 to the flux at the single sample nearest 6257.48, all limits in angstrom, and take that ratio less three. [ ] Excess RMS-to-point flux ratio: -1.98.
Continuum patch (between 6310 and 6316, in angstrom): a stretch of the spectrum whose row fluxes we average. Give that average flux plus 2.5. 20.1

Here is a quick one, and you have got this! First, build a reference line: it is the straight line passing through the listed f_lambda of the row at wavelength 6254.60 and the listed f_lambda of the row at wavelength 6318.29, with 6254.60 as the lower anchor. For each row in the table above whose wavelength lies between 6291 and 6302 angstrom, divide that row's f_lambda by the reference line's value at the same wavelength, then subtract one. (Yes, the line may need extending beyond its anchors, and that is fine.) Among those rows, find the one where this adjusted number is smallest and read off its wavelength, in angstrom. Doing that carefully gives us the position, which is 6300.85 angstrom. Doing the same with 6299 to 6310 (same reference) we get 6302.30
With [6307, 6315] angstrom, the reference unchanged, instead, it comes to 6312.47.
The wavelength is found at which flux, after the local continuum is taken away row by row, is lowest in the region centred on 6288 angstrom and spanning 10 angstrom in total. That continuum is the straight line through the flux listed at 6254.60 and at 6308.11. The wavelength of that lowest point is 6287.81 angstrom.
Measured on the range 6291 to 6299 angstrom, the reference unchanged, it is 6293.60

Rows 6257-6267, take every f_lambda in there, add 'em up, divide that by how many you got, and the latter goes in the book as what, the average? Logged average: 17.0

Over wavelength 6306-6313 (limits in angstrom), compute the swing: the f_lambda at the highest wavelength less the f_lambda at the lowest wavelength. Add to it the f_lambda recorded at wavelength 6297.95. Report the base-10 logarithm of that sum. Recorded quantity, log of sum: 1.37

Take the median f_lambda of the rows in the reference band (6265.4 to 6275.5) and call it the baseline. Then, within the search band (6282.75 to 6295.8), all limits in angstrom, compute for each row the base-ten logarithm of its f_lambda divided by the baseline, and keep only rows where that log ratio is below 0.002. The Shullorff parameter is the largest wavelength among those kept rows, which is 6293.60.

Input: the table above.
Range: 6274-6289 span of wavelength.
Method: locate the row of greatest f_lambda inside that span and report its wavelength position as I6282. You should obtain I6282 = 6282.02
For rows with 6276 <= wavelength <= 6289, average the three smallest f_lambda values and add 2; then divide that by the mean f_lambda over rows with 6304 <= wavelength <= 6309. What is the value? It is 0.90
